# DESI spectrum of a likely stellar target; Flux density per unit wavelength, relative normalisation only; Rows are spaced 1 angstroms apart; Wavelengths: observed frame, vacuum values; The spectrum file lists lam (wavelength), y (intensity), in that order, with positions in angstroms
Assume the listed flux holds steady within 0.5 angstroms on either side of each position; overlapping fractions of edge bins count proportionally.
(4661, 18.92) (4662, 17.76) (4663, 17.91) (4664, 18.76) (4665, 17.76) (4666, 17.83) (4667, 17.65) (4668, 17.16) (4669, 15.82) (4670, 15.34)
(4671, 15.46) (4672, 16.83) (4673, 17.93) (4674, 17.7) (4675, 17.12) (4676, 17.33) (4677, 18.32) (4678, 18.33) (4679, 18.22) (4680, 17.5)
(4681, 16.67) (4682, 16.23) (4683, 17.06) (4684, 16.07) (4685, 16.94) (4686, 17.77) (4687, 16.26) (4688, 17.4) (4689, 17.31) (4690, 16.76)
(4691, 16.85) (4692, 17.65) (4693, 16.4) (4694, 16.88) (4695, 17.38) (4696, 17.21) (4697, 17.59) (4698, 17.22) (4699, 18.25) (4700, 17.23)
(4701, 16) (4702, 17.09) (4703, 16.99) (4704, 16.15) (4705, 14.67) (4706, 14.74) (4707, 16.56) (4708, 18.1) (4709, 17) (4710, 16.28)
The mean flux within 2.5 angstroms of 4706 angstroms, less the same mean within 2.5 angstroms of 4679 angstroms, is -1.8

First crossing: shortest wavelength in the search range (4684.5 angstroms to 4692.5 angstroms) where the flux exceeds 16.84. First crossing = 4685 angstroms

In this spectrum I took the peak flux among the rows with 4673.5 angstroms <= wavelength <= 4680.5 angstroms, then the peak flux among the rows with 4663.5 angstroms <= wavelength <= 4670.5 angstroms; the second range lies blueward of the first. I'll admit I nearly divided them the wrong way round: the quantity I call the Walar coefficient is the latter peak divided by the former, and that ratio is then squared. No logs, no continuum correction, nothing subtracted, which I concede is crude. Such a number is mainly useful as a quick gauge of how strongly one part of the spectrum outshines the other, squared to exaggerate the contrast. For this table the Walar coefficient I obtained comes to 1.05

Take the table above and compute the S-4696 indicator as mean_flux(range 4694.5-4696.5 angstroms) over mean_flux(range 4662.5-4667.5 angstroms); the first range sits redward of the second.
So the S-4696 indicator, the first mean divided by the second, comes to 0.96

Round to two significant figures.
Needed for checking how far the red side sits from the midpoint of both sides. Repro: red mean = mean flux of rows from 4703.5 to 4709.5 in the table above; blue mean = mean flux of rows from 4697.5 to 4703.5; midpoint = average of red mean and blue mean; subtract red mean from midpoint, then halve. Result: 0.23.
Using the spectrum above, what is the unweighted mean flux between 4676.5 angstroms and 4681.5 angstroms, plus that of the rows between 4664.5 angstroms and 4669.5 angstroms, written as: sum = 35.1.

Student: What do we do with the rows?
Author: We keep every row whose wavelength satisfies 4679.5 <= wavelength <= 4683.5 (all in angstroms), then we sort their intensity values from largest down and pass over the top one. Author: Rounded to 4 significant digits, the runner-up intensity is 17.06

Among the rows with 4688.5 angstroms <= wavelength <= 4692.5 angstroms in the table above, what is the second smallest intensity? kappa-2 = 16.85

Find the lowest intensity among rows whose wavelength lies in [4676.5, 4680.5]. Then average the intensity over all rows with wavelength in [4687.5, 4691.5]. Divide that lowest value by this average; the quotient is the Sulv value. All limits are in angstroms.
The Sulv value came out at 1.02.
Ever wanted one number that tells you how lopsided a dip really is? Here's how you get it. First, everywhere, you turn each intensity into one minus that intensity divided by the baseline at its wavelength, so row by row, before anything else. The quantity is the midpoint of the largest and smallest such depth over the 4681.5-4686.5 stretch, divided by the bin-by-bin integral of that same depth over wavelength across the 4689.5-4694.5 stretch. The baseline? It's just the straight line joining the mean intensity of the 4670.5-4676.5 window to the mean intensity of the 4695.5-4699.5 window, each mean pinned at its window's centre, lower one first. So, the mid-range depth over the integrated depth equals 0.14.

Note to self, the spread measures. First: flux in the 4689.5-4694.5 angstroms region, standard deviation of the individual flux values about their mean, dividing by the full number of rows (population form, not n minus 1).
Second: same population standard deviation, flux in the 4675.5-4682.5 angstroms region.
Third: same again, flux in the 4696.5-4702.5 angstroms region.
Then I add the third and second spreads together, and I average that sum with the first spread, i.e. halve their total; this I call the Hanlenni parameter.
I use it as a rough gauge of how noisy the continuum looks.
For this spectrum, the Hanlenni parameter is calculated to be 0.93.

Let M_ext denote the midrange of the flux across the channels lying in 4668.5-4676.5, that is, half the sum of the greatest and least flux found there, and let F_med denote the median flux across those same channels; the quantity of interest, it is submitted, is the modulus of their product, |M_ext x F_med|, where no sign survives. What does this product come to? 282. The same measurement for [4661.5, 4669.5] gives 307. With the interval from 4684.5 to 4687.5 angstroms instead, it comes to 288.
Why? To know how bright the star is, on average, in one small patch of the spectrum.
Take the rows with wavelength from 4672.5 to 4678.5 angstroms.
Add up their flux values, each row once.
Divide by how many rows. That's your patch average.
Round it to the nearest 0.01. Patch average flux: 17.79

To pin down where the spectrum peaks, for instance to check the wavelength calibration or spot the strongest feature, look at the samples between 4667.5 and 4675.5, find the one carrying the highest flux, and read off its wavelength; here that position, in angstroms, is 4673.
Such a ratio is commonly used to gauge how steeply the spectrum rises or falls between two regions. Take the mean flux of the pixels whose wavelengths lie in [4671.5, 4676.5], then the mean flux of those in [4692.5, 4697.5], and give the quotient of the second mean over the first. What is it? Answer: 0.98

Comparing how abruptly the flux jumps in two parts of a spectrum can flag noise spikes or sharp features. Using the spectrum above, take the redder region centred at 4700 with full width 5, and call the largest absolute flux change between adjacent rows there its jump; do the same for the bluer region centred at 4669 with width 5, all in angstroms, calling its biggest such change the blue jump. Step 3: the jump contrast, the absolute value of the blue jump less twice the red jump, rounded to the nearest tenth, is 1.1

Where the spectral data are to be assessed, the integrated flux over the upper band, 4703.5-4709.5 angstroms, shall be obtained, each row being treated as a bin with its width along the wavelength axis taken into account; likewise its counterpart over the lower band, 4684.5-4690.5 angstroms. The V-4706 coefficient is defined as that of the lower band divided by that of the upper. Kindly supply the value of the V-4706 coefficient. 1.05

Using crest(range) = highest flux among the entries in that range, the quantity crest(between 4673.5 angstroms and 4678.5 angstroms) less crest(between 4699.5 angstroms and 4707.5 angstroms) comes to 1.1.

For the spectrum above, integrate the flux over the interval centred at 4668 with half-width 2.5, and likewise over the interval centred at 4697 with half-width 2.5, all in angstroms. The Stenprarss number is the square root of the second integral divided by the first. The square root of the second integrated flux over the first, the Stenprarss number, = 1.02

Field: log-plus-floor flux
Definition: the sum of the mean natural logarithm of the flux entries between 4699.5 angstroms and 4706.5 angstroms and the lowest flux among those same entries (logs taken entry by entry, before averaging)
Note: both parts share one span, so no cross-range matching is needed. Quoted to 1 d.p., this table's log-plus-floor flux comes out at 17.4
